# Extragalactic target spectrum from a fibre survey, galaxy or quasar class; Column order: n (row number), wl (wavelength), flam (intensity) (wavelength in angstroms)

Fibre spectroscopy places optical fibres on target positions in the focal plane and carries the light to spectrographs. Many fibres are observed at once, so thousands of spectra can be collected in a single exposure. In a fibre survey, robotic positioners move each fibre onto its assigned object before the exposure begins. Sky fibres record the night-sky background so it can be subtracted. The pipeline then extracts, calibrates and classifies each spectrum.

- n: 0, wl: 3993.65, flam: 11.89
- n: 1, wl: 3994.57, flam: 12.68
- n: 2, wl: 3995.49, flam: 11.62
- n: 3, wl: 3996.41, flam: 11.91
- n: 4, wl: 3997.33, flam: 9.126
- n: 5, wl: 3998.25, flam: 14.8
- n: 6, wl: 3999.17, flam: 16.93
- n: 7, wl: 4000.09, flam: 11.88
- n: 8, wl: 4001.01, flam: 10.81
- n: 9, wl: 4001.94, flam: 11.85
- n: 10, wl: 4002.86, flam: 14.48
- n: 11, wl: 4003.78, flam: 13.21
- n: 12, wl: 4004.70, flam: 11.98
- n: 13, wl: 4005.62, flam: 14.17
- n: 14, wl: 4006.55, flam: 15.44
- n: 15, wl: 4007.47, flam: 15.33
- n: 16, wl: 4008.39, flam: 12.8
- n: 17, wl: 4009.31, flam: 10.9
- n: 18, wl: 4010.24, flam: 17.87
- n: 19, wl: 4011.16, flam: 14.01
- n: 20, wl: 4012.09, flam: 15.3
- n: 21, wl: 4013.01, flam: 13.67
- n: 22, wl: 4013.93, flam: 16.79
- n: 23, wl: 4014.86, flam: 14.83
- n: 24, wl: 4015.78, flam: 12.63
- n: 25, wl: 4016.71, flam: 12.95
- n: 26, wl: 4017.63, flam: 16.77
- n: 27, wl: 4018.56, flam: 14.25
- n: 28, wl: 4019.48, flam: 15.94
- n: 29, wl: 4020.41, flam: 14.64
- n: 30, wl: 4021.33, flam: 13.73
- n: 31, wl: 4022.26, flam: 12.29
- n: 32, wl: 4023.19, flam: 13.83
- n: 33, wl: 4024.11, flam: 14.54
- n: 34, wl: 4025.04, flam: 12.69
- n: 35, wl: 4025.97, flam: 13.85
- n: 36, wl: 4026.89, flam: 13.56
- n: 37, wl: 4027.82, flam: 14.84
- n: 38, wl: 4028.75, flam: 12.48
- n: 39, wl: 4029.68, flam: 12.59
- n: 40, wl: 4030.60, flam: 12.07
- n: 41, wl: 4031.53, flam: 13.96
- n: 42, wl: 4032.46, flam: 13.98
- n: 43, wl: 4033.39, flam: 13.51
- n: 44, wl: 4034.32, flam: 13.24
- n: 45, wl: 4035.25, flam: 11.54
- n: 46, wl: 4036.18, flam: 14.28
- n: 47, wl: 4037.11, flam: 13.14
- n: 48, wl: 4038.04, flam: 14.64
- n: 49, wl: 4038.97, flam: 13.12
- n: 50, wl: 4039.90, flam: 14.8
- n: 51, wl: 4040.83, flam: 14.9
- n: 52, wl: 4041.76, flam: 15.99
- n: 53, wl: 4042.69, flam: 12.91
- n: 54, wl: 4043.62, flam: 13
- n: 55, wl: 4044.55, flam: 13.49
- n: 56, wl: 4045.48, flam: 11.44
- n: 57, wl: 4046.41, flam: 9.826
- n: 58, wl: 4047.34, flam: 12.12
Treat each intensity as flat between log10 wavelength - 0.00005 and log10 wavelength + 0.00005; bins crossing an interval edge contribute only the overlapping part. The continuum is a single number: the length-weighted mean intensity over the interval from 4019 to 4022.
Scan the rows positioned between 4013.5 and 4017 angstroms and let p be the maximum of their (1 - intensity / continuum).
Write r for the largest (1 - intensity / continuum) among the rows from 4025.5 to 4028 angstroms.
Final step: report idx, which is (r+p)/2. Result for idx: 0.104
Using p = 0.136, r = 0.07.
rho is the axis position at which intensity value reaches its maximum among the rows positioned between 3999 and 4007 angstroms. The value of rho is 3999.17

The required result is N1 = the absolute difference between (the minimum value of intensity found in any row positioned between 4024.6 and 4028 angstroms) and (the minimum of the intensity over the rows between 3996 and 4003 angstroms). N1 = 3.56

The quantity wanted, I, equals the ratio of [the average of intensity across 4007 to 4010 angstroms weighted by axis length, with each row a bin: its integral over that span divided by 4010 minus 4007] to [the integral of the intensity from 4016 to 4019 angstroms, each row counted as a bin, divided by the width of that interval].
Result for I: 0.92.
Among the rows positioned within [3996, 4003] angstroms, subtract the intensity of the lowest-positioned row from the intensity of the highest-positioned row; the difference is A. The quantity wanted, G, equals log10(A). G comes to 0.4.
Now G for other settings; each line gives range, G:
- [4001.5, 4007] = 0.6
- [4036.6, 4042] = 0.5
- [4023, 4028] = 0.0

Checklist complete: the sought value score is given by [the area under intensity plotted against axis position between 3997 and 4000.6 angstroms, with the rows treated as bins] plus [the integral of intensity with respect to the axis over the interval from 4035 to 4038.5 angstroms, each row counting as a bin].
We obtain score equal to 95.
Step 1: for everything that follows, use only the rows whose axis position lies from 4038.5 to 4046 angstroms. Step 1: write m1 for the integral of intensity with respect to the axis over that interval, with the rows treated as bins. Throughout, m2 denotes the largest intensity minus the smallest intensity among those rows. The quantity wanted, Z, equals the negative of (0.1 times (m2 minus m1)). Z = 9.81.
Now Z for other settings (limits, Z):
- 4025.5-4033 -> 9.79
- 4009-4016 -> 9.55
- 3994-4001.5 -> 8.56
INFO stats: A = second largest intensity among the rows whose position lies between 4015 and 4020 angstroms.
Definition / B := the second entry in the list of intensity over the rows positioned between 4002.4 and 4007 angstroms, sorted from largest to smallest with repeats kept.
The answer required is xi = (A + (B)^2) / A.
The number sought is 14.2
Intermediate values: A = 15.94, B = 14.48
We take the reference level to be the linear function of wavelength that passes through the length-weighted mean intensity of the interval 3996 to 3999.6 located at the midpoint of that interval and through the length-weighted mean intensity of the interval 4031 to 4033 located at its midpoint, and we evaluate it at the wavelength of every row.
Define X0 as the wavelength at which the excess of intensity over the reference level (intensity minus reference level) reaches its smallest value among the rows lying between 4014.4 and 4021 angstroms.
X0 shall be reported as 4015.78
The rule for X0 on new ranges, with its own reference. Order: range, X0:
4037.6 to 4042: 4038.97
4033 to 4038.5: 4035.25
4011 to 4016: 4015.78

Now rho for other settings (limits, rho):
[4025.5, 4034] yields 4027.82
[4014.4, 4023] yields 4017.63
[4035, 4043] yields 4041.76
